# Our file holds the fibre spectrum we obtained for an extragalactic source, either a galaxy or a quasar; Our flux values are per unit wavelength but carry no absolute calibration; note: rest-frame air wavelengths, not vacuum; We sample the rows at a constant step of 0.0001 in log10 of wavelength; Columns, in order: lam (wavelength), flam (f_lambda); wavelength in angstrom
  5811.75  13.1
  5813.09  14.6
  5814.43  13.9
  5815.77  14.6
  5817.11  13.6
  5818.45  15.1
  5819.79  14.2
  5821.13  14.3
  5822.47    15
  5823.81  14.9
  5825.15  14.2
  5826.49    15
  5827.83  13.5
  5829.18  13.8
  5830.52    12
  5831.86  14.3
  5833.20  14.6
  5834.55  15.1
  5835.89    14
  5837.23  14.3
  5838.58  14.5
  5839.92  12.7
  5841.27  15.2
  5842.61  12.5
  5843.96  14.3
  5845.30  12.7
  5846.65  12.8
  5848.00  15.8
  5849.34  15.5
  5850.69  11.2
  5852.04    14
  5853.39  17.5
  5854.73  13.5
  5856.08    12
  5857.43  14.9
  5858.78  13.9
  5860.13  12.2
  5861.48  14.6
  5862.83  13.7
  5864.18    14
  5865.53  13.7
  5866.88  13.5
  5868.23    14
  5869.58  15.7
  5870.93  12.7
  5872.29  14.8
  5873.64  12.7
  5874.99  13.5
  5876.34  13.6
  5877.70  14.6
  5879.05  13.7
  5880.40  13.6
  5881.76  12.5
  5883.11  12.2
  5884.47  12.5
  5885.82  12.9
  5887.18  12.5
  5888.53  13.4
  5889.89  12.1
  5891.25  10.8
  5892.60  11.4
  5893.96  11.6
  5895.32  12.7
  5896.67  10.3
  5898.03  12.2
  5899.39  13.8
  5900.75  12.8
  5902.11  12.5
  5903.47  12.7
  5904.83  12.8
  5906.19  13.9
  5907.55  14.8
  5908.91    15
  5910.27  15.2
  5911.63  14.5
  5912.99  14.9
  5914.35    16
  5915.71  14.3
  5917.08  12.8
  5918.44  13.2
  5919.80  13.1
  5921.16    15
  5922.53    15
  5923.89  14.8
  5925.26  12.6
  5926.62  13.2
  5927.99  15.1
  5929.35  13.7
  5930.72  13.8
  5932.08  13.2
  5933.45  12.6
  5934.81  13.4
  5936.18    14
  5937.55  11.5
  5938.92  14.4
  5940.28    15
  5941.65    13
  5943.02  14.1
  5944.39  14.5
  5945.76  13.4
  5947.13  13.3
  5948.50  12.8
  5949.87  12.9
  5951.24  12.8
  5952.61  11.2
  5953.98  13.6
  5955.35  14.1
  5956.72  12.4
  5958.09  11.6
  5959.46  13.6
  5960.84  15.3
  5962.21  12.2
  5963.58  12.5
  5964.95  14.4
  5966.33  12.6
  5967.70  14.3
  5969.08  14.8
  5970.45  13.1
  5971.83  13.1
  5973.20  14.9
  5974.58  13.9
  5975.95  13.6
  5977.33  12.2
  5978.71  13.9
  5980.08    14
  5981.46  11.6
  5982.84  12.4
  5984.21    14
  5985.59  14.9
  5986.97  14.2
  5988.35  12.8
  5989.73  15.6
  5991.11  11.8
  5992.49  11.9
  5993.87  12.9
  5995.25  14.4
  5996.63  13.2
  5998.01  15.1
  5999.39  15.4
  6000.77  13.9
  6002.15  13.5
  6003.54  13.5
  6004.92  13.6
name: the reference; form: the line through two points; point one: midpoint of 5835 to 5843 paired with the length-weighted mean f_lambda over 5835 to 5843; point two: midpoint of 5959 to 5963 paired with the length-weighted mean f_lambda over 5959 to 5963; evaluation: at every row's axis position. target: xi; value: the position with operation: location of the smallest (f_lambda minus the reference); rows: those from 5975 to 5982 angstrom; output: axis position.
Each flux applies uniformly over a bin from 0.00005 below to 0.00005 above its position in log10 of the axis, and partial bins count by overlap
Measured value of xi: 5981.46 angstrom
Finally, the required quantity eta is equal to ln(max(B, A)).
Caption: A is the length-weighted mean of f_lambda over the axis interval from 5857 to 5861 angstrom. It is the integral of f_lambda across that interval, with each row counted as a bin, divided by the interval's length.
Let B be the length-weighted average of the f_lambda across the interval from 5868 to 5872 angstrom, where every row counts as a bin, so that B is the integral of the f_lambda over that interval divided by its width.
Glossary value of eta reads 2.653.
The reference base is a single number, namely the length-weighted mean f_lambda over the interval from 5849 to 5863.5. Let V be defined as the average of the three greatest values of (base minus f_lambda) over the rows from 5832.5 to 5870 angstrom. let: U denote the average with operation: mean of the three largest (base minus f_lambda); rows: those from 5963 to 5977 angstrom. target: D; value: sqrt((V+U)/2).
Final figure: 1.26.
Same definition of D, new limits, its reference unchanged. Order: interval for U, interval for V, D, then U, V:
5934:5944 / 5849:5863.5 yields 1.28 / 1.23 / 2.07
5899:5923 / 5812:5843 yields 1.15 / 1.20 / 1.47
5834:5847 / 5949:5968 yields 1.31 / 1.23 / 2.20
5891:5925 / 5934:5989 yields 1.65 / 3.03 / 2.43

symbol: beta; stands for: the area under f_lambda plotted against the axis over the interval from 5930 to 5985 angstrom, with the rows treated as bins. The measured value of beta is 734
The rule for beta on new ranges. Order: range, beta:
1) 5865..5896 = 405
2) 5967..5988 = 287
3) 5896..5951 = 750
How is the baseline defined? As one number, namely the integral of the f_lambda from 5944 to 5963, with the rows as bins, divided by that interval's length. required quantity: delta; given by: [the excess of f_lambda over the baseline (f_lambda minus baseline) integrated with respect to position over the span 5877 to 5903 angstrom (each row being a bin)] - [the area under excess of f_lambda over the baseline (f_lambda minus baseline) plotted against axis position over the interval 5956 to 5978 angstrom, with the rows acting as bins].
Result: -22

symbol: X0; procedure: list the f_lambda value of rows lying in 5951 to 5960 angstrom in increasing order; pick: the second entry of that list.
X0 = 11.6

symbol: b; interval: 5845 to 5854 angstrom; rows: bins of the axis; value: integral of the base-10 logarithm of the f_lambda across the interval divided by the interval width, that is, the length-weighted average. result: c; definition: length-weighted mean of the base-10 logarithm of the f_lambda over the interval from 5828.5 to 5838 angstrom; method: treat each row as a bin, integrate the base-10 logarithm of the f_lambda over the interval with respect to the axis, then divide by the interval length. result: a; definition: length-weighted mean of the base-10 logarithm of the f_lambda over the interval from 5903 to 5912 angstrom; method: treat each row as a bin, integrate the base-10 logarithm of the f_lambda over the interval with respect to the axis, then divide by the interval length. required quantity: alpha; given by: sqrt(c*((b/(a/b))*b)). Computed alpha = 1.23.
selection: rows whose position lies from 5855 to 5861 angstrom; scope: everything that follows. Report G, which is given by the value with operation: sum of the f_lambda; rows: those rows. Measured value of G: 53.0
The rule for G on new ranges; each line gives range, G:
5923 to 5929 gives 55.7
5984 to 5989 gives 55.9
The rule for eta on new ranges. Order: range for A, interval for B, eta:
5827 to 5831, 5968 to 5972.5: 2.618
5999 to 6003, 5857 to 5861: 2.649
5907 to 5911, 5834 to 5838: 2.709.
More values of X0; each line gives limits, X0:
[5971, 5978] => 13.1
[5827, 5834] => 13.5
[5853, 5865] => 12.2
